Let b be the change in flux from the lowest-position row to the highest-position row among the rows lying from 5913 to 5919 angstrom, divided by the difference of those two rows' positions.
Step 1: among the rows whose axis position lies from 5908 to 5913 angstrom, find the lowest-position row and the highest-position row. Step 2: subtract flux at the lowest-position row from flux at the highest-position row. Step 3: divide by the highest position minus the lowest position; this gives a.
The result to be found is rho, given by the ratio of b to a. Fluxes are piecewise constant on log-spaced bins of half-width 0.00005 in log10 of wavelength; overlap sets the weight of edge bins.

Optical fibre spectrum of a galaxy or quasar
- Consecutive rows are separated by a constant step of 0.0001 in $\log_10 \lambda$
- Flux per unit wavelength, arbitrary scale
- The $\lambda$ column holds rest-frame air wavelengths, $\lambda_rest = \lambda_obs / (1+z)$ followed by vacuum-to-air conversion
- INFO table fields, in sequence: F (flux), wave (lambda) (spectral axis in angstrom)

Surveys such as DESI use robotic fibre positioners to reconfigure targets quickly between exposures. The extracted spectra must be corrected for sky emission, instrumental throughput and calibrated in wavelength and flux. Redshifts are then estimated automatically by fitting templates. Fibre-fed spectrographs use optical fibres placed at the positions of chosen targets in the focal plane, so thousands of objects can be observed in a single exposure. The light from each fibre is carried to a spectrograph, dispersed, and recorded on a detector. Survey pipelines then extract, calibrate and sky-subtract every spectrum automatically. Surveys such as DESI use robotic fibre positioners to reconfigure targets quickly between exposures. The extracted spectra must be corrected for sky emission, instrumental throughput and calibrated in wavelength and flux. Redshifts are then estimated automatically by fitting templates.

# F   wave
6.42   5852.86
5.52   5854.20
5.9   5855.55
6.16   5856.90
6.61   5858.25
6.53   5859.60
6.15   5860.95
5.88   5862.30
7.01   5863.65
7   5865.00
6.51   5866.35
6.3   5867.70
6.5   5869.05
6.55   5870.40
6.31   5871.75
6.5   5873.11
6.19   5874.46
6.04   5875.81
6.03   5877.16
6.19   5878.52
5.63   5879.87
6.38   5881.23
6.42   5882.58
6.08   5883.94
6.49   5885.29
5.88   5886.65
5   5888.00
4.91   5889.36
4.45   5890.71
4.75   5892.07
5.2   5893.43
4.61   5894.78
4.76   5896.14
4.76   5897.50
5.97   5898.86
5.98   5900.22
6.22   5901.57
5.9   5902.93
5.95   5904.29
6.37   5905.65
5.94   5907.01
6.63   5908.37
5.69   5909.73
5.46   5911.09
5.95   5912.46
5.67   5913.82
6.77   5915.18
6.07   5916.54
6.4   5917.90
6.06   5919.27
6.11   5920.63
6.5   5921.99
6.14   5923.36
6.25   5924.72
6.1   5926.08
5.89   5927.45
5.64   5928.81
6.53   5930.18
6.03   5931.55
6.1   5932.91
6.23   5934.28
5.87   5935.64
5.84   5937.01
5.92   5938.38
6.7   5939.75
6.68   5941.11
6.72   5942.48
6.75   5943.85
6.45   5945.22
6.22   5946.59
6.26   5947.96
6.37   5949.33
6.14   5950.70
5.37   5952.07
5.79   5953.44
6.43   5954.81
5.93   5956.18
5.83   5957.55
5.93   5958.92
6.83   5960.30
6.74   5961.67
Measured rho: -1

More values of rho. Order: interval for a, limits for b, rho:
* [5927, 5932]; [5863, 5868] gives -5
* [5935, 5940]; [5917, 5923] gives 0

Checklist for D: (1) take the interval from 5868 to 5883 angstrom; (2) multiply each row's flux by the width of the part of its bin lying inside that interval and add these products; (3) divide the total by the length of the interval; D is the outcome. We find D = 6.2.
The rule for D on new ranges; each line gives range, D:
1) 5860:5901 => 5.9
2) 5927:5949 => 6.2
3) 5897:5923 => 6.0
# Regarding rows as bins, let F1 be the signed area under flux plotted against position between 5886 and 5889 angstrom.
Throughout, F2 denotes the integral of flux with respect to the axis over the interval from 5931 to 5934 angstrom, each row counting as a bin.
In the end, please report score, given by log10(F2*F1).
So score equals 2.47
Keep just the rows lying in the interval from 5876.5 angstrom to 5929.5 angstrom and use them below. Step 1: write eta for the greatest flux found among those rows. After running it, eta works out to 6.77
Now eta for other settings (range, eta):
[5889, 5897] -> 5.2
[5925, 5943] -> 6.72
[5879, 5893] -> 6.49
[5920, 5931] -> 6.53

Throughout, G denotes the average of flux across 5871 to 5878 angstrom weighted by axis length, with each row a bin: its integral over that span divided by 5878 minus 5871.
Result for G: 6.2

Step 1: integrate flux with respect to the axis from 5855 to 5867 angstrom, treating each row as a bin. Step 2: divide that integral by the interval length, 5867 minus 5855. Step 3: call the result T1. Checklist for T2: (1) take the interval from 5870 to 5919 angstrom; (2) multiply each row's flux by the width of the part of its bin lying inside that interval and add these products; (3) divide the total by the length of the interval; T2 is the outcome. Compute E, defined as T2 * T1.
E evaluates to 37.4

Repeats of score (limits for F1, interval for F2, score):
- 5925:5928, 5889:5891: 2.23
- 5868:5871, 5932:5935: 2.56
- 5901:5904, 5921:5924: 2.53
